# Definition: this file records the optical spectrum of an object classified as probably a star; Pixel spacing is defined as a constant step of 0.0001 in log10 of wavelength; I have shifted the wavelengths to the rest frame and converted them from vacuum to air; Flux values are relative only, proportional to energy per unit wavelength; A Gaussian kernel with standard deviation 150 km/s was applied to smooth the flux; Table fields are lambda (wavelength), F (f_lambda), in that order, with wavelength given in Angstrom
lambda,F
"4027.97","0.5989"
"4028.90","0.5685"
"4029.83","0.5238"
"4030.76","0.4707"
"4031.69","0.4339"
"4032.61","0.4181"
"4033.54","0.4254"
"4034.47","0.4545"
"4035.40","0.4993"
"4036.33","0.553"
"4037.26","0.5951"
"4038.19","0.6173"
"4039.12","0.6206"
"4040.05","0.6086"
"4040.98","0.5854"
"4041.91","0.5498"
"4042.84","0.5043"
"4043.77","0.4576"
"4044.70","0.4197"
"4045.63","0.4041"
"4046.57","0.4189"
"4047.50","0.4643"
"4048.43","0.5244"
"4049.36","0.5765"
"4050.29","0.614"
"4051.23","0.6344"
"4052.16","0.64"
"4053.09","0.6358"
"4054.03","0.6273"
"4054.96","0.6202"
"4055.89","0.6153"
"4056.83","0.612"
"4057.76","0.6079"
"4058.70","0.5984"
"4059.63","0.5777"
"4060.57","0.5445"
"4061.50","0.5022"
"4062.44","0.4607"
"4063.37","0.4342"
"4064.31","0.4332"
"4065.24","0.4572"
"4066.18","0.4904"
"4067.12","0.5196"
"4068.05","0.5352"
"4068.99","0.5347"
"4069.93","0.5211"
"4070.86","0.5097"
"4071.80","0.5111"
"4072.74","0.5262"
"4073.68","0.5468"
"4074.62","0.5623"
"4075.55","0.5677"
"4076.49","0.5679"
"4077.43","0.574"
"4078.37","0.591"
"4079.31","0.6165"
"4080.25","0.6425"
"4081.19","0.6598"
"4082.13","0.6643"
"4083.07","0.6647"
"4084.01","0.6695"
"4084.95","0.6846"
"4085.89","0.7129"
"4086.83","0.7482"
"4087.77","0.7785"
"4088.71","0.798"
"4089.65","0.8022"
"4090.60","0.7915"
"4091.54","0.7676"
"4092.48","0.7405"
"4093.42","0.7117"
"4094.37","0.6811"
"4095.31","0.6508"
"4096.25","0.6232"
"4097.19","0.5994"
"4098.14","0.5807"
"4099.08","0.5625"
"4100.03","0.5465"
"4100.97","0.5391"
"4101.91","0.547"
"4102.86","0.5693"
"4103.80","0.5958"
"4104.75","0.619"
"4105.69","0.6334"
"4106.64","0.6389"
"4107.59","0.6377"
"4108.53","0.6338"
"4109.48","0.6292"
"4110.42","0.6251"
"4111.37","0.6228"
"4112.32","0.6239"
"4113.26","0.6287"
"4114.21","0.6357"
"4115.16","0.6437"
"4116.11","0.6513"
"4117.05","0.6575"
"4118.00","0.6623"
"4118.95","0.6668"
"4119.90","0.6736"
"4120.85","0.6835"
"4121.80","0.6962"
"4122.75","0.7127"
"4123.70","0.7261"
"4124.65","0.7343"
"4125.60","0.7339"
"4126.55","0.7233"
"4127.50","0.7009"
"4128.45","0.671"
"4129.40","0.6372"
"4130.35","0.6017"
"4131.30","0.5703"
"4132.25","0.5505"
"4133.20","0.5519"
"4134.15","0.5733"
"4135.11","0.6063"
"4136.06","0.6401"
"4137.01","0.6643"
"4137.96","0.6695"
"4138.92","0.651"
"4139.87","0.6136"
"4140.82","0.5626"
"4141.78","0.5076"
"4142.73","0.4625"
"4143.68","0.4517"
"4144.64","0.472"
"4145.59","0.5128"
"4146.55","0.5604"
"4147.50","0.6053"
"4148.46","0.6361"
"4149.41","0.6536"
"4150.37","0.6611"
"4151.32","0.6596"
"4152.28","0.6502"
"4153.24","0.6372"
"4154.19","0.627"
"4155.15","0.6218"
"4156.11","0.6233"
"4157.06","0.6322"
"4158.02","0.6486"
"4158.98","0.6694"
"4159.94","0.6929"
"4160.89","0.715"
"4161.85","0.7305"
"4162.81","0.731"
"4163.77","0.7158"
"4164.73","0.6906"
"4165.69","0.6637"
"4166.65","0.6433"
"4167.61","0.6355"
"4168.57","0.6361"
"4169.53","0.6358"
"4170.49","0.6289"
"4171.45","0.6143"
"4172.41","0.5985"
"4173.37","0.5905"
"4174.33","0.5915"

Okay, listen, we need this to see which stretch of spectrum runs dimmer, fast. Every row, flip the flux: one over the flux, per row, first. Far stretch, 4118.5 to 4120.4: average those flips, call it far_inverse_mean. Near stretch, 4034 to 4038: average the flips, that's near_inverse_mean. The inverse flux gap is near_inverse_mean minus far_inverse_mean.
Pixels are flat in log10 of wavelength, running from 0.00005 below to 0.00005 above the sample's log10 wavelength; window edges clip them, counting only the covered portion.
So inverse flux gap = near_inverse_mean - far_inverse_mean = 0.4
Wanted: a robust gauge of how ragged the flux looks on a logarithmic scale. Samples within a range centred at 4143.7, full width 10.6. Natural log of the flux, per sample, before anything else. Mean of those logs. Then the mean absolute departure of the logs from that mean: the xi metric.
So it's 0.11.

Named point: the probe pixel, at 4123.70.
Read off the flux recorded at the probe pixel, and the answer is 0.7261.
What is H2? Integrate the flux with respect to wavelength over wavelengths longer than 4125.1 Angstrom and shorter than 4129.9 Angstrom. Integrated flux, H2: 3.3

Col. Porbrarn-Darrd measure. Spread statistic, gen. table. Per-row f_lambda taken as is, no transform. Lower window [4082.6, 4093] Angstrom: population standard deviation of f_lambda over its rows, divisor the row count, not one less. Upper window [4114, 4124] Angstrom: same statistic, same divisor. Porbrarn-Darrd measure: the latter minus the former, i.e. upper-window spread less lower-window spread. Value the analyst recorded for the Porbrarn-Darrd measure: -0.022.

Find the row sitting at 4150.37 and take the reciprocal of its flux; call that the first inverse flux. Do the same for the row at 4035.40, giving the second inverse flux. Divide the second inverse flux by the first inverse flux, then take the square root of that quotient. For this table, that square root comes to 1.151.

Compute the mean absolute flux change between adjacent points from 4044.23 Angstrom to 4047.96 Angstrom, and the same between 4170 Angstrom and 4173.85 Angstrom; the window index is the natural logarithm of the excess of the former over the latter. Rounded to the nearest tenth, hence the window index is -4.4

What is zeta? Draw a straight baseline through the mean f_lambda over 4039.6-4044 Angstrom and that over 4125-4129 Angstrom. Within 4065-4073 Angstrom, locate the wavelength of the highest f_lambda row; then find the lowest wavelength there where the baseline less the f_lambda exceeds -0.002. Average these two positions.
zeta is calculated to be 4066.6 Angstrom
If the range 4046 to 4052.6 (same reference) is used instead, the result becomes 4049.4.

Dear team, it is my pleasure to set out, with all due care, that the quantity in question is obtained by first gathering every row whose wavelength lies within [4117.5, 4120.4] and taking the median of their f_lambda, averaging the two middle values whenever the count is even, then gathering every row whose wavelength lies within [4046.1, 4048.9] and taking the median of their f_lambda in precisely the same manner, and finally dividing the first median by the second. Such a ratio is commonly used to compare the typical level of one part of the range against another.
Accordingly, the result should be 1.44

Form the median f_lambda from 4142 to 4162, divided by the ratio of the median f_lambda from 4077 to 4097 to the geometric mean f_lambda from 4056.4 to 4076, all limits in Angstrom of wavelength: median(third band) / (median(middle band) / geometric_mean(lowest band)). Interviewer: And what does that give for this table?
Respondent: 0.489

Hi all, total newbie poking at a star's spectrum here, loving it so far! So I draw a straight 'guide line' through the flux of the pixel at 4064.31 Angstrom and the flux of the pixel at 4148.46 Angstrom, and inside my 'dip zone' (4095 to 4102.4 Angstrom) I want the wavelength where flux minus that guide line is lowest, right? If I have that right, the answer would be 4100.97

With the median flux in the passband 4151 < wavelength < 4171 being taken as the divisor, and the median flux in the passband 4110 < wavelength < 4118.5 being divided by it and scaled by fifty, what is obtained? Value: 49.0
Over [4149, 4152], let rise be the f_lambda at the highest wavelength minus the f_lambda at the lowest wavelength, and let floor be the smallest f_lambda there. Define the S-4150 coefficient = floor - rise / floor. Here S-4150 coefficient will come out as 0.644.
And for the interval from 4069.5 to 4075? 0.429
